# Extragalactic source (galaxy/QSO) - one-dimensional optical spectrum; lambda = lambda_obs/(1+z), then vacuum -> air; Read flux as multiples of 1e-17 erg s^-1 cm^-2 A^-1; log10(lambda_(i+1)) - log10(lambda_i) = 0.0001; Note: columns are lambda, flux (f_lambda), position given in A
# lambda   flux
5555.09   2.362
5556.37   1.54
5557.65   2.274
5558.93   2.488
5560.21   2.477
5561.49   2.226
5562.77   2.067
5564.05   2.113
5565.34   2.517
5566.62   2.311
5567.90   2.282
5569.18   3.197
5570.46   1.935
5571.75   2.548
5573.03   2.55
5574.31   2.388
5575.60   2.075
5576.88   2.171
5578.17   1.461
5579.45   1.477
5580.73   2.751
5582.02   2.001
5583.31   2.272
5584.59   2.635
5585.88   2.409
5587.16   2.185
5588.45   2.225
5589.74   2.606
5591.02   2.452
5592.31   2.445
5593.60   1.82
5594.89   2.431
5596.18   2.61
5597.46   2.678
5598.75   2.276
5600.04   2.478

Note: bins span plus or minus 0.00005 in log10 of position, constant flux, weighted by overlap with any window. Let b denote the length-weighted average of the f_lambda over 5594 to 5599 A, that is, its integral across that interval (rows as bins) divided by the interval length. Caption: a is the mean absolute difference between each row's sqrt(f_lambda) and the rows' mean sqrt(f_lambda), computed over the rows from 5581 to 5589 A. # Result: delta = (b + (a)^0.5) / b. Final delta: 1.09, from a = 0.051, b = 2.49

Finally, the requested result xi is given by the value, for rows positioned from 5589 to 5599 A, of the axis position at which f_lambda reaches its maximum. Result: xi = 5597.46 A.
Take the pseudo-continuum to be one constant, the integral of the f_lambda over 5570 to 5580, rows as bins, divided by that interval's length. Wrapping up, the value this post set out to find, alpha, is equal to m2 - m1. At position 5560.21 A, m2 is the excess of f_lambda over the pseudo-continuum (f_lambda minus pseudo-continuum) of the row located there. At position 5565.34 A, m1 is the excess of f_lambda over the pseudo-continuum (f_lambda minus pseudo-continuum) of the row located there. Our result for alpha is -0.04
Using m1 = 0.43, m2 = 0.394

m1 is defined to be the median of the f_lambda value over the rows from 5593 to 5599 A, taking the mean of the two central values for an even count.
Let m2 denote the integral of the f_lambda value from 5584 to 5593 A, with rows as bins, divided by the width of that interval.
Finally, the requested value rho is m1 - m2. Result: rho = 0.01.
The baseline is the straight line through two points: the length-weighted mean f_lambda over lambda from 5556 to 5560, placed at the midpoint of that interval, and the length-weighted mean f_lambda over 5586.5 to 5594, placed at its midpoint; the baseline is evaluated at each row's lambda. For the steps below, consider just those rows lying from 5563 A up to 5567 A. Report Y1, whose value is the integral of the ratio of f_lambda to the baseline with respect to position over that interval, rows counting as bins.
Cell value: 4.14 A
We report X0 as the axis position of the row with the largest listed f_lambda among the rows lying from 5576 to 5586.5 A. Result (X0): 5580.73 A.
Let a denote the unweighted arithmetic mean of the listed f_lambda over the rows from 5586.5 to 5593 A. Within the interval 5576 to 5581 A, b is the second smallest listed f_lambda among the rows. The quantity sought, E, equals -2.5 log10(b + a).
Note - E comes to -1.47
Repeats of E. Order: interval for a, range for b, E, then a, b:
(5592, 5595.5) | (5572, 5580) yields -1.42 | 2.23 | 1.477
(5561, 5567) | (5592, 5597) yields -1.68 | 2.25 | 2.431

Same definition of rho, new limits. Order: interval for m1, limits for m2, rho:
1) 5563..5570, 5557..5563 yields -0.01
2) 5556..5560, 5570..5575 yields -0.09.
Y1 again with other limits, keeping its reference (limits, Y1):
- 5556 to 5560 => 4.00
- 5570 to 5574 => 4.24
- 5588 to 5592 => 4.24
